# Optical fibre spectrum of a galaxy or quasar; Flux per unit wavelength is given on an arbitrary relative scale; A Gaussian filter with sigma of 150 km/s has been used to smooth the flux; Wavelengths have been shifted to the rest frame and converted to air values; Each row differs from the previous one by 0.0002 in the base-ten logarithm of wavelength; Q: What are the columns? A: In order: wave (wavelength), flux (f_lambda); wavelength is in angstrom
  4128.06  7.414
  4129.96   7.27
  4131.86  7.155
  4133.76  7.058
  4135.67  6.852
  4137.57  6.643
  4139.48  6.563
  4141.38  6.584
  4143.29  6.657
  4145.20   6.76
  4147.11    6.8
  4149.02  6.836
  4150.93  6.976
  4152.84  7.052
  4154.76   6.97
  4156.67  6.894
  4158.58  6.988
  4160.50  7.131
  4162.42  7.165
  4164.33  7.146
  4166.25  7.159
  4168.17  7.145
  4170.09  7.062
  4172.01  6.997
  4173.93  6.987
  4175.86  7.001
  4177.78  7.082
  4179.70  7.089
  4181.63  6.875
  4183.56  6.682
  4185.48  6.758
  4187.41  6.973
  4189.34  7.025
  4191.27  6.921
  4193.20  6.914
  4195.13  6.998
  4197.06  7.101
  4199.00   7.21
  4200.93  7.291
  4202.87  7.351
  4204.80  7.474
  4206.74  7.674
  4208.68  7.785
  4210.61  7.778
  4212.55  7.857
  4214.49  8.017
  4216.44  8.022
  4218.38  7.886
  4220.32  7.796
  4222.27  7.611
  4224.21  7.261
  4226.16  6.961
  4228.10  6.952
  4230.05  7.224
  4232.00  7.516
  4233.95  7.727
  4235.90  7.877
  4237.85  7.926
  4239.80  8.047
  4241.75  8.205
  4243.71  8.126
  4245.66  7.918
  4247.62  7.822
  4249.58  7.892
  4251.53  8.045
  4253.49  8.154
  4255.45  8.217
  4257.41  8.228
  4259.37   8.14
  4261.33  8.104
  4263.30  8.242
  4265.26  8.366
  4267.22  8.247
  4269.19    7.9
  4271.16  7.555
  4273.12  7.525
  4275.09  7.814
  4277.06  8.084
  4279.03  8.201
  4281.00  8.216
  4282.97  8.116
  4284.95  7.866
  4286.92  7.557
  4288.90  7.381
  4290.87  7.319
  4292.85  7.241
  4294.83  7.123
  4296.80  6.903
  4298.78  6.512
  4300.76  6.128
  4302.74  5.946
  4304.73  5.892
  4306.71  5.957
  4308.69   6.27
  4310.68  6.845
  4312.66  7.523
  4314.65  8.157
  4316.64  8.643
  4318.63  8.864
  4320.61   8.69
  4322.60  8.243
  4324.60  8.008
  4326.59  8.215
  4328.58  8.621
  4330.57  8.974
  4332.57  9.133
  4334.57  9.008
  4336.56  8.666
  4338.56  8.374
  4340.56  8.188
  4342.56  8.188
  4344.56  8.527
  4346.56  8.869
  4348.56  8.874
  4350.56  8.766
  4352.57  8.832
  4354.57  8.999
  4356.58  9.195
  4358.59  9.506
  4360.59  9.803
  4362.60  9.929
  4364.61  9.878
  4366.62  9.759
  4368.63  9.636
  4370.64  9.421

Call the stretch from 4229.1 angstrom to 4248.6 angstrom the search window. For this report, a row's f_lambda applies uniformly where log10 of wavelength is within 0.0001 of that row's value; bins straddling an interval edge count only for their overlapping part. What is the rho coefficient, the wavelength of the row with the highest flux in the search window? 4241.75 angstrom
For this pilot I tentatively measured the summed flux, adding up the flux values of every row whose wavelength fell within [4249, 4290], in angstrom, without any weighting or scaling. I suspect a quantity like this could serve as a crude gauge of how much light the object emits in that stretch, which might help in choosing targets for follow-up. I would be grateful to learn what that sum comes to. 168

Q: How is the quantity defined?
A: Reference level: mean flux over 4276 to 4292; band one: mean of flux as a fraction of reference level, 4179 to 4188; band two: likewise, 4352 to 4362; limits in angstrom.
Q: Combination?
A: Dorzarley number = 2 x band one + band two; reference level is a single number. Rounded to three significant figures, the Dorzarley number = 2.94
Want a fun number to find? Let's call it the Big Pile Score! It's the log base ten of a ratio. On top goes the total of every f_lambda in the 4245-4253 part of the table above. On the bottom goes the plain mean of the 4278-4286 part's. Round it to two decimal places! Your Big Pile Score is 0.59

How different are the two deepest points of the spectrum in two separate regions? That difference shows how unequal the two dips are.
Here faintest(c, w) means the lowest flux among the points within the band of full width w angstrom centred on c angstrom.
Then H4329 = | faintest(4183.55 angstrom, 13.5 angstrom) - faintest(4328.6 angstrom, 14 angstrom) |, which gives 1.33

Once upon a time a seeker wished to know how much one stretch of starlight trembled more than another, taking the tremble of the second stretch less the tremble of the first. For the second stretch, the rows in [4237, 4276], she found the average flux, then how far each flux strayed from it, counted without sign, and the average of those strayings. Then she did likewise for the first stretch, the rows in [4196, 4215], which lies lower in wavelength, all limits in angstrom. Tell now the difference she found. -0.1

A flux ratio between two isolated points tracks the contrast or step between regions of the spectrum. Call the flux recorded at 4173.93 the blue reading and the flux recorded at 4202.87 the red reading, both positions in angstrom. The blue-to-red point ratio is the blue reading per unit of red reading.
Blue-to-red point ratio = 0.95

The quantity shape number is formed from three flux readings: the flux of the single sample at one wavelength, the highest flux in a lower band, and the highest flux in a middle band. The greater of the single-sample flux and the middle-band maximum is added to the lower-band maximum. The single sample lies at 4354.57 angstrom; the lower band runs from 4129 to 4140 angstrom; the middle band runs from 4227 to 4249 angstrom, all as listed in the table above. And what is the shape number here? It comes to 16.3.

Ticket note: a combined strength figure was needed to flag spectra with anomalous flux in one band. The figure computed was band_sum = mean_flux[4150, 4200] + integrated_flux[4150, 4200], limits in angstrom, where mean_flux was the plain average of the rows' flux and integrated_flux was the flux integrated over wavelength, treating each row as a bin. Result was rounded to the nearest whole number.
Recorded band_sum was 358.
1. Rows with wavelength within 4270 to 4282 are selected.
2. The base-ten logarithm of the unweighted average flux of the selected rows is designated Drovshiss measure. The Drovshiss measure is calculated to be 0.898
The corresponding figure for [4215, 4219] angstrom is 0.901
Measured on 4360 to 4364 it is 0.994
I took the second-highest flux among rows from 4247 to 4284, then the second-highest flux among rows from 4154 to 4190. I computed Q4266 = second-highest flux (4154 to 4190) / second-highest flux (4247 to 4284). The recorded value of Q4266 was 0.868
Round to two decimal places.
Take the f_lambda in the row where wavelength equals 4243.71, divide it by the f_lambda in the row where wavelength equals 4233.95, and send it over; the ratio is 1.05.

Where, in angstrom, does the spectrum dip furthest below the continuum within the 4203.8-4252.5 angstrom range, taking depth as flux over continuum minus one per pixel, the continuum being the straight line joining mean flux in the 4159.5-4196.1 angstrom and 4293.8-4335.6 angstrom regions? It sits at 4228.10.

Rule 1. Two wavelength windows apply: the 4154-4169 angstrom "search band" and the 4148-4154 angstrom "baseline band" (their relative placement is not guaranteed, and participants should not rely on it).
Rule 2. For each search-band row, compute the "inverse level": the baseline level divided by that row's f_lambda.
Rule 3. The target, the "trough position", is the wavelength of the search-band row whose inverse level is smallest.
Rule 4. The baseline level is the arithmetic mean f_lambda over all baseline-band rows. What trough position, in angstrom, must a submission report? 4162.42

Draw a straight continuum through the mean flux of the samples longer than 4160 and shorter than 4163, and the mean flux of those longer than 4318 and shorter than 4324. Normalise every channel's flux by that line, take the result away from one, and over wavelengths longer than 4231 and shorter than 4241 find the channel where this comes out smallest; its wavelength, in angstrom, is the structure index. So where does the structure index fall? 4239.80 angstrom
